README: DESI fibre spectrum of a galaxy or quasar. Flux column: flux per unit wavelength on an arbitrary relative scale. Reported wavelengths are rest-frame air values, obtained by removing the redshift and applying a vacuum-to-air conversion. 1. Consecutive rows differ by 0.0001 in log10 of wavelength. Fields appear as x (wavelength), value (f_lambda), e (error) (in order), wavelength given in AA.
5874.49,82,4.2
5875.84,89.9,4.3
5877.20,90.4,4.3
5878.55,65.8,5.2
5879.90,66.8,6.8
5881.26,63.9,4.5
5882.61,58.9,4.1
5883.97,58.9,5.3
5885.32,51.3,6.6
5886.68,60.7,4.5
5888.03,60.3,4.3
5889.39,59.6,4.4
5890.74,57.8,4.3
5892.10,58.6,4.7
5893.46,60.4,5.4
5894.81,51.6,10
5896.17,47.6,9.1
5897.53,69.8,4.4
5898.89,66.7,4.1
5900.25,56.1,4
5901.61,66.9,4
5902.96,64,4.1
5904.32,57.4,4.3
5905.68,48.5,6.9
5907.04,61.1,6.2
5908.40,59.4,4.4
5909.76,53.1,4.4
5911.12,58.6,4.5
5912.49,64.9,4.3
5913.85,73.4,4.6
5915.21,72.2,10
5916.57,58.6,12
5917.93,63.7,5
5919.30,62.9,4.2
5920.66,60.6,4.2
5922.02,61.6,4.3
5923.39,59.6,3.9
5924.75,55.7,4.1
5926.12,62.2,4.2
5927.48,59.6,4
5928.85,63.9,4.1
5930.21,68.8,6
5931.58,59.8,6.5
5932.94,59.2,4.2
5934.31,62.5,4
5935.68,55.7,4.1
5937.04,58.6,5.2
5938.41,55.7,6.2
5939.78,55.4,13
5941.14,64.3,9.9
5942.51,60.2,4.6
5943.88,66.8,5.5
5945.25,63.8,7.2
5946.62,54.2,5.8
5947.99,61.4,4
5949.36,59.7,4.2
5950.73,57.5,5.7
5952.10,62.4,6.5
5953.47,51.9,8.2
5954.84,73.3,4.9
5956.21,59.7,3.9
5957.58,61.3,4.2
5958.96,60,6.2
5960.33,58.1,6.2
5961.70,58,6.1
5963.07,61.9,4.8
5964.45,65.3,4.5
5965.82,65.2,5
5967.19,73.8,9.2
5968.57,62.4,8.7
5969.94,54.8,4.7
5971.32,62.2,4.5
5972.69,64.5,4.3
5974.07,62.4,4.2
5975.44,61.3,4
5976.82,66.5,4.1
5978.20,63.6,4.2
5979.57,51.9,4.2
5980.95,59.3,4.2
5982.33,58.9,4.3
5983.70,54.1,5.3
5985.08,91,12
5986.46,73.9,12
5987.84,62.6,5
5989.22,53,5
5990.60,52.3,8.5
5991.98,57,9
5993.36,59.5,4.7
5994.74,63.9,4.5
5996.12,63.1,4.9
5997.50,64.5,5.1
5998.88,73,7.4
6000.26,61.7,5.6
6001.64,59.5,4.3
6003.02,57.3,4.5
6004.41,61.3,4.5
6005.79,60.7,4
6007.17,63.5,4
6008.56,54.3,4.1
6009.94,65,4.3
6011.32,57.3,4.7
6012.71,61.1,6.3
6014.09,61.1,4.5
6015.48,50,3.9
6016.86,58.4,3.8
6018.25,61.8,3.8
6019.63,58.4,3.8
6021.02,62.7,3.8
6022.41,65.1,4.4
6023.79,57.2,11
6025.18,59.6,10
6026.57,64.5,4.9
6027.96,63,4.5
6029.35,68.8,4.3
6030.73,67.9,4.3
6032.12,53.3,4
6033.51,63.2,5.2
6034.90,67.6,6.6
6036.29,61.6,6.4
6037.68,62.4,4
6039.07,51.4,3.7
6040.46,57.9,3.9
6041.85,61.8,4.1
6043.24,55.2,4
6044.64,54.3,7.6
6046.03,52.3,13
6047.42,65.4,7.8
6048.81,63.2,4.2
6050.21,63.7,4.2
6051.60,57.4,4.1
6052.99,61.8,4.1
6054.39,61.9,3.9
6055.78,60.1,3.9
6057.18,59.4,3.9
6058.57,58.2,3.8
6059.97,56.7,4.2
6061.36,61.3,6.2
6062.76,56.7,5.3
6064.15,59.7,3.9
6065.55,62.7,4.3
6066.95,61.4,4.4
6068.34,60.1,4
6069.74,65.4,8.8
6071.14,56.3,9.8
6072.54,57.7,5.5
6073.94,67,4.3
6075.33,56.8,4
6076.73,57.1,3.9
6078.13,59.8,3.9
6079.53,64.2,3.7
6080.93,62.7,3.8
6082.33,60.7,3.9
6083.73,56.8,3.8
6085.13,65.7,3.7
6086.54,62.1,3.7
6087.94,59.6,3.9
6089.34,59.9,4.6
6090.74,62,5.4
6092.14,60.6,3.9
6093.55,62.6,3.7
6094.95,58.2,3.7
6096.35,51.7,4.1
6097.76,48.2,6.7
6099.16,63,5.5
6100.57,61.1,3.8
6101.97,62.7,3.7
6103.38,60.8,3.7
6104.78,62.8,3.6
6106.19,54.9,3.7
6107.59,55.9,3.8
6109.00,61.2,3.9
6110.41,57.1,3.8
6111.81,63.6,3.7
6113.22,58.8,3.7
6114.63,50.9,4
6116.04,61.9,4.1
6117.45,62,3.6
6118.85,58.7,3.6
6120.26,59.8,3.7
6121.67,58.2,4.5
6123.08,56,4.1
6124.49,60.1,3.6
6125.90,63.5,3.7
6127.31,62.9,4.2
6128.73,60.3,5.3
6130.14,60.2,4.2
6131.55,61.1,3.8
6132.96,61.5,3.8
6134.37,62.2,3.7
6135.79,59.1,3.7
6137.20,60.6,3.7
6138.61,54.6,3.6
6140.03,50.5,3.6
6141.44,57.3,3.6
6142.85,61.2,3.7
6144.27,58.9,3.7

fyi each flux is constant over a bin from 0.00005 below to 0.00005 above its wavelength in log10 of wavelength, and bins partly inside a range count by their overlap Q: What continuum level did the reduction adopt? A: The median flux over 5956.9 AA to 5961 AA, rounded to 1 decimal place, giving 60.0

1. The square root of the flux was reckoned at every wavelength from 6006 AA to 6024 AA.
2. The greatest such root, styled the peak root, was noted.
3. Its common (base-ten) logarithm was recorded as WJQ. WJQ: 0.907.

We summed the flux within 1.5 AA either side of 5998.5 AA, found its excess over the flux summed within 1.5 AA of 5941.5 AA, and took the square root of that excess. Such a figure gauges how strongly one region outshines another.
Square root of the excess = 3.6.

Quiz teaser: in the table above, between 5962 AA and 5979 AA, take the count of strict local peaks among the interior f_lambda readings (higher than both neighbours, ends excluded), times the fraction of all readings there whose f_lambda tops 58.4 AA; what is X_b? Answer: 3.7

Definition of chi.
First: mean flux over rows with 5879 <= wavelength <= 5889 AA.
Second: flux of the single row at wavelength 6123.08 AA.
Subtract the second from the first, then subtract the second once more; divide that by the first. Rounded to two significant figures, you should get -0.86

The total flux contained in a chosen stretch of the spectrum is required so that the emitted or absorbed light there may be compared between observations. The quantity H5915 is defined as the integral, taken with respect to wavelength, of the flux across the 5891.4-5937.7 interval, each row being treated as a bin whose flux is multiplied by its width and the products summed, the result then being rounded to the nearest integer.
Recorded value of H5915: 2810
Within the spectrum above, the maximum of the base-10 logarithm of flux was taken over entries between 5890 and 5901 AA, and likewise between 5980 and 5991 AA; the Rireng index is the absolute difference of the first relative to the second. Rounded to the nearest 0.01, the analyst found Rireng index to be 0.12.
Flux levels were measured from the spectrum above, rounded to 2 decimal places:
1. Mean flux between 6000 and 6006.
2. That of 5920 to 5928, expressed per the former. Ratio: 1.00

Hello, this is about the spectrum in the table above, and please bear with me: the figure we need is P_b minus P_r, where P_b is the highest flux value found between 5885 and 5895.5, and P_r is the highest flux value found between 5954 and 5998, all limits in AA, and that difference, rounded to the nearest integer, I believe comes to -30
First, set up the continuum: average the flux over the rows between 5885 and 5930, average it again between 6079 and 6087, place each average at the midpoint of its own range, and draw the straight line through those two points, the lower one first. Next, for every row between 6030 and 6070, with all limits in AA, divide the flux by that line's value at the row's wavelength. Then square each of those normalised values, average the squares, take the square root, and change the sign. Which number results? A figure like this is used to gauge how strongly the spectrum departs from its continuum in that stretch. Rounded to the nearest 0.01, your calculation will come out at -0.98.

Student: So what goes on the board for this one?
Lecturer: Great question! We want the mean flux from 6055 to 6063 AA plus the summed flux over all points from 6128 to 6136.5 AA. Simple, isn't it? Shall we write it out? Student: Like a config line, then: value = 423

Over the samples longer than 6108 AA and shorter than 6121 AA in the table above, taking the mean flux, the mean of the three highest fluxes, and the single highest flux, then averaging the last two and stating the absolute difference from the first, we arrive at 4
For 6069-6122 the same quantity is 7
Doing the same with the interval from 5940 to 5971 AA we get 11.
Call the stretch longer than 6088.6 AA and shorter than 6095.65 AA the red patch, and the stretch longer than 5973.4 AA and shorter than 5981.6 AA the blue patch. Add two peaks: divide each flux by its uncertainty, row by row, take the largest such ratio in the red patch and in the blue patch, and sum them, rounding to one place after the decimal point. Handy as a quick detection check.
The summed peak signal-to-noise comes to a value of 33.1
